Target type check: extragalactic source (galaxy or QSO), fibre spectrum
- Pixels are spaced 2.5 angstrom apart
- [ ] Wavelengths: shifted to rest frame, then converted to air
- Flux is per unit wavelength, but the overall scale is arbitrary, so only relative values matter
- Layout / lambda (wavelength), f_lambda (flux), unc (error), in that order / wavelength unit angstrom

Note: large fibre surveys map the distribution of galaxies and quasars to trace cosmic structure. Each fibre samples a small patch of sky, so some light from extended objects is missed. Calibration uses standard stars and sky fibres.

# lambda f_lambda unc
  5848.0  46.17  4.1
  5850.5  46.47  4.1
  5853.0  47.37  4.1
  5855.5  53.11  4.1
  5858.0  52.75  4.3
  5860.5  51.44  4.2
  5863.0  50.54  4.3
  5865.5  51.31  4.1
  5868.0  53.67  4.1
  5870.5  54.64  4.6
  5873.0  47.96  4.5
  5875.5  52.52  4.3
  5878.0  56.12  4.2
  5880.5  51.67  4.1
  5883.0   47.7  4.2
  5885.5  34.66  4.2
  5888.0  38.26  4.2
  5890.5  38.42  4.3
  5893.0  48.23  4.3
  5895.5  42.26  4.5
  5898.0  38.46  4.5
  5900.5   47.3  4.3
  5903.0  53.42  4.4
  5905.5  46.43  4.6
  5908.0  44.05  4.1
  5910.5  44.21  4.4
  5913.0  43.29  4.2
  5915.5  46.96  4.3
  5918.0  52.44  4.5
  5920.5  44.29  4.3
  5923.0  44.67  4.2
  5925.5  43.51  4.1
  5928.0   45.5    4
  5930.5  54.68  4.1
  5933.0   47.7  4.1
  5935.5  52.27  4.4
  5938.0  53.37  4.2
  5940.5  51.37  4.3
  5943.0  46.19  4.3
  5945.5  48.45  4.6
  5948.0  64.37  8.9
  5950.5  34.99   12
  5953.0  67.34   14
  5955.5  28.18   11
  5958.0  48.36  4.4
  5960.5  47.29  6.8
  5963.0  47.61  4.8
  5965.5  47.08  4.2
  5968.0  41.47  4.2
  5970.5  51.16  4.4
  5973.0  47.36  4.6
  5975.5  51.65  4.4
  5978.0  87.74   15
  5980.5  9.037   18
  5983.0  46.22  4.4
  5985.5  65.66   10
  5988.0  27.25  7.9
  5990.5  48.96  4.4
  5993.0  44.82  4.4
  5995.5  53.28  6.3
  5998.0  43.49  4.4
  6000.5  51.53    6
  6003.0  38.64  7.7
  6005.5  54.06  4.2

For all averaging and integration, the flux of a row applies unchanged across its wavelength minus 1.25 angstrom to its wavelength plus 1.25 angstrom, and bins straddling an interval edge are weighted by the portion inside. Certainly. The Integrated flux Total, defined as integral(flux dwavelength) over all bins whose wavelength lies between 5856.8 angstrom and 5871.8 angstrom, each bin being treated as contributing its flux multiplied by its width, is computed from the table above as 786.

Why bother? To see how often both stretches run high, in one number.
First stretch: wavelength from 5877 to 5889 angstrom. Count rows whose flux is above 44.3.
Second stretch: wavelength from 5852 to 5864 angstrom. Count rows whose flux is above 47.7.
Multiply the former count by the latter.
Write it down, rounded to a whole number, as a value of 12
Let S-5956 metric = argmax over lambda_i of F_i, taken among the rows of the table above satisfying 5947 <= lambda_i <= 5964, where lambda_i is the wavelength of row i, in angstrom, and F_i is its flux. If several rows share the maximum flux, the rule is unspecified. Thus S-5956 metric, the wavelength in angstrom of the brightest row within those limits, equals 5953.0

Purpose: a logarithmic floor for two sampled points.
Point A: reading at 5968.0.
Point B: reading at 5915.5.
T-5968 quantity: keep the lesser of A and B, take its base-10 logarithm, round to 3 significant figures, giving 1.62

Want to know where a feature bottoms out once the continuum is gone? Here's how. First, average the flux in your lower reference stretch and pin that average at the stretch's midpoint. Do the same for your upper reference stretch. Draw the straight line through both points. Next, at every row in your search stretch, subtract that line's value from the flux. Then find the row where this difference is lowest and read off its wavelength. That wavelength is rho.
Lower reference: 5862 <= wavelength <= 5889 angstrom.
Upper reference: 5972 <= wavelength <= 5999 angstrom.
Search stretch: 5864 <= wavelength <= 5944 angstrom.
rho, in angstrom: 5885.5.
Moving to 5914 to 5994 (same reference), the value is 5980.5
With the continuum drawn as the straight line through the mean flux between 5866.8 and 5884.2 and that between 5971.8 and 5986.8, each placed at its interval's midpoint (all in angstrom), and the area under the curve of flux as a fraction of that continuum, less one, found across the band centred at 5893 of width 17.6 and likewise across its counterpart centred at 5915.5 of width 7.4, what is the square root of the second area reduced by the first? 1.7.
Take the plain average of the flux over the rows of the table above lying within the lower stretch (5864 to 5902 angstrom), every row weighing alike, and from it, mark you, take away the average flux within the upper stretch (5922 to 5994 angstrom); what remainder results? -1.2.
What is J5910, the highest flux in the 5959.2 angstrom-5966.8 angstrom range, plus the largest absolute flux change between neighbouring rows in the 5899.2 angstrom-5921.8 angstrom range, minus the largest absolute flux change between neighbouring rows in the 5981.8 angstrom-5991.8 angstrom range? 17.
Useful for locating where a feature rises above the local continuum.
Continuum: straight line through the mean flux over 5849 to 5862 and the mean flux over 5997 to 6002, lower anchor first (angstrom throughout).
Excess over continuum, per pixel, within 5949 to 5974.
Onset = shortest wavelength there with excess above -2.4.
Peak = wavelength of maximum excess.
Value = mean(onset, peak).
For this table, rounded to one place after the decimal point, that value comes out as 5953.0 angstrom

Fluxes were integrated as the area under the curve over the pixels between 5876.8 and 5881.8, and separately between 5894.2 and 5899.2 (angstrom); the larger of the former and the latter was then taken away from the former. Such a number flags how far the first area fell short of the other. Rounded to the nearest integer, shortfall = 0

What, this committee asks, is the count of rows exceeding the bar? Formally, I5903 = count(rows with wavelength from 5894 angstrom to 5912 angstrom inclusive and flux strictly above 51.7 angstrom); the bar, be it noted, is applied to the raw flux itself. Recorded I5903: 1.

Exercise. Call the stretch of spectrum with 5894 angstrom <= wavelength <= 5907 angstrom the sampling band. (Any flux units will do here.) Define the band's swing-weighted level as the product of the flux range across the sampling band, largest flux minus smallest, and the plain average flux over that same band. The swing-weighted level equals 682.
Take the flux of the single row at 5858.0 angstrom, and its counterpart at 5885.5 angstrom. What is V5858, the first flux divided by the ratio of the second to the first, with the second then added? 115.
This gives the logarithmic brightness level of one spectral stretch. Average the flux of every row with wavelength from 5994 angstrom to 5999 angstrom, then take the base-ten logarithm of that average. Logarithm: 1.685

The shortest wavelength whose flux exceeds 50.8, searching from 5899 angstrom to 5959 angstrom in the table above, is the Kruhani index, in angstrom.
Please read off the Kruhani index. 5903.0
